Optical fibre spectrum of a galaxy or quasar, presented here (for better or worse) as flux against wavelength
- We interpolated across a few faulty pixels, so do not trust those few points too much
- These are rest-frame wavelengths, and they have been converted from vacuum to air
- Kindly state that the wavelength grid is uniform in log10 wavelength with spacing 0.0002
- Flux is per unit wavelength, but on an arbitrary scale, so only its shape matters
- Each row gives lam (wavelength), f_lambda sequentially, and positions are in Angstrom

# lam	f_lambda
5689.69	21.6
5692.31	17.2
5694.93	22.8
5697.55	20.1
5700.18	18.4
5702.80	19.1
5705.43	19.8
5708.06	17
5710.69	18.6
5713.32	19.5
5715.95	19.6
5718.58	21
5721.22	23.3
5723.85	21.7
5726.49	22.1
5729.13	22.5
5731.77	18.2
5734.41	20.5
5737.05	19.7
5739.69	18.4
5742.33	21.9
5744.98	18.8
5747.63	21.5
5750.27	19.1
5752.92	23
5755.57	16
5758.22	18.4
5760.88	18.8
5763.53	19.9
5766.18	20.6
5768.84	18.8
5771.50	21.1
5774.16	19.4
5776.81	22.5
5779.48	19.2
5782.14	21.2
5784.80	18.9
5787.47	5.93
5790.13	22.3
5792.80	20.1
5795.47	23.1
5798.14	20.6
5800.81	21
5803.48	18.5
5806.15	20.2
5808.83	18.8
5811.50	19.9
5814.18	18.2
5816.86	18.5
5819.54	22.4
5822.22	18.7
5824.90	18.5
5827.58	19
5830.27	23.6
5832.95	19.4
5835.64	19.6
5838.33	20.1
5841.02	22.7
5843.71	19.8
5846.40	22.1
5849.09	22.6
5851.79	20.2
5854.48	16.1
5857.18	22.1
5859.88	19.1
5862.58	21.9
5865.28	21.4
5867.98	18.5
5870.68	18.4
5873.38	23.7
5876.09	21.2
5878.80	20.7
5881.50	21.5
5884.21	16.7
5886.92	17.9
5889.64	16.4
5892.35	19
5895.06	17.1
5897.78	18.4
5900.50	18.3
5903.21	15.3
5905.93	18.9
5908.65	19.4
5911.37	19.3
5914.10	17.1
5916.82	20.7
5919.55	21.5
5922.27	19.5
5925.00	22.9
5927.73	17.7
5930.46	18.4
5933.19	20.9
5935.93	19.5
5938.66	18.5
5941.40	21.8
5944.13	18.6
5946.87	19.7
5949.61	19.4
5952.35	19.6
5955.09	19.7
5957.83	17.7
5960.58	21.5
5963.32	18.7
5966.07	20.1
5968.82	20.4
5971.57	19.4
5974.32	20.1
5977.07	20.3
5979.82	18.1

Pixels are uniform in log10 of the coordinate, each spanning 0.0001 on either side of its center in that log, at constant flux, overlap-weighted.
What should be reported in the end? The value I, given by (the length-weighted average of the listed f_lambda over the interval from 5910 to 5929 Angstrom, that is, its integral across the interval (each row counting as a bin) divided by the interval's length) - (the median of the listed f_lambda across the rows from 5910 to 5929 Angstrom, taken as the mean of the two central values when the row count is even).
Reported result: 0.3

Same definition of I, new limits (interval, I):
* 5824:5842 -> 0.8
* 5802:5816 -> 0.3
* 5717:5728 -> 0.1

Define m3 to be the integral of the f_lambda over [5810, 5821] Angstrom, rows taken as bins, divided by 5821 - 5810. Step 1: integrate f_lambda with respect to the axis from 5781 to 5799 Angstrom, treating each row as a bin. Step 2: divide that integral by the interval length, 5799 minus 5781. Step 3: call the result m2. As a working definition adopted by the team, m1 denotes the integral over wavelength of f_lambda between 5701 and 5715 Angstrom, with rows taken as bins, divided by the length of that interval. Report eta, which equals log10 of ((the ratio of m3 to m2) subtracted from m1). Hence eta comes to 1.25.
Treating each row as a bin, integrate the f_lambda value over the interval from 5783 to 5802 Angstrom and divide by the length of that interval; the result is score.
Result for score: 18.9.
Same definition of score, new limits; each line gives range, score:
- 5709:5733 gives 20.7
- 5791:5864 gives 20.3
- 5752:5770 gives 19.3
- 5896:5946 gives 19.2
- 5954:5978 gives 19.8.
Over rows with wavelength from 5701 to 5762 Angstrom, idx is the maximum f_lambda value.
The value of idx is 23.3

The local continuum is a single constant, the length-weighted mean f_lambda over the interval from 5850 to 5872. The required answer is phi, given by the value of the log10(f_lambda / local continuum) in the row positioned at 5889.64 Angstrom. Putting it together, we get -0.08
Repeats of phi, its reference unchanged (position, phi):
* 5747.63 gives 0.04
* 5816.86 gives -0.03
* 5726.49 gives 0.05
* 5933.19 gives 0.02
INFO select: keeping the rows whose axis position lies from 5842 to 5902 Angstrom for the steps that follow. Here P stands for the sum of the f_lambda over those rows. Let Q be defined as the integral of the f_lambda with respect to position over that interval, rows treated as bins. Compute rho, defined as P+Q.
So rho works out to 1615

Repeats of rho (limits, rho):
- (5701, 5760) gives 1618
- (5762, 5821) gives 1587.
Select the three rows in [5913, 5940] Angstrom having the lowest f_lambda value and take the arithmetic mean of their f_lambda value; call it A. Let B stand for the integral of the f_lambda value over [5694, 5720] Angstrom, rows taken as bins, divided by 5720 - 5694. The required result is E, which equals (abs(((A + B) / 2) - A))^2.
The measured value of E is 0.8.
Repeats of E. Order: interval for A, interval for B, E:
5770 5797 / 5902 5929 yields 5.2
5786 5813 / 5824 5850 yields 10.0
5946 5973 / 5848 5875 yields 0.8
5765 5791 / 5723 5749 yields 8.9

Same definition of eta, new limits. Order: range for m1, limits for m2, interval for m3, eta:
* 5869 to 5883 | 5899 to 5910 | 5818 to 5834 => 1.30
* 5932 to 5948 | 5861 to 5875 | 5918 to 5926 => 1.27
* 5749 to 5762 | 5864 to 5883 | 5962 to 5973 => 1.26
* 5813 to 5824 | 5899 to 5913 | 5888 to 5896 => 1.27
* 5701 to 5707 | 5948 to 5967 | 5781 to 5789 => 1.27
